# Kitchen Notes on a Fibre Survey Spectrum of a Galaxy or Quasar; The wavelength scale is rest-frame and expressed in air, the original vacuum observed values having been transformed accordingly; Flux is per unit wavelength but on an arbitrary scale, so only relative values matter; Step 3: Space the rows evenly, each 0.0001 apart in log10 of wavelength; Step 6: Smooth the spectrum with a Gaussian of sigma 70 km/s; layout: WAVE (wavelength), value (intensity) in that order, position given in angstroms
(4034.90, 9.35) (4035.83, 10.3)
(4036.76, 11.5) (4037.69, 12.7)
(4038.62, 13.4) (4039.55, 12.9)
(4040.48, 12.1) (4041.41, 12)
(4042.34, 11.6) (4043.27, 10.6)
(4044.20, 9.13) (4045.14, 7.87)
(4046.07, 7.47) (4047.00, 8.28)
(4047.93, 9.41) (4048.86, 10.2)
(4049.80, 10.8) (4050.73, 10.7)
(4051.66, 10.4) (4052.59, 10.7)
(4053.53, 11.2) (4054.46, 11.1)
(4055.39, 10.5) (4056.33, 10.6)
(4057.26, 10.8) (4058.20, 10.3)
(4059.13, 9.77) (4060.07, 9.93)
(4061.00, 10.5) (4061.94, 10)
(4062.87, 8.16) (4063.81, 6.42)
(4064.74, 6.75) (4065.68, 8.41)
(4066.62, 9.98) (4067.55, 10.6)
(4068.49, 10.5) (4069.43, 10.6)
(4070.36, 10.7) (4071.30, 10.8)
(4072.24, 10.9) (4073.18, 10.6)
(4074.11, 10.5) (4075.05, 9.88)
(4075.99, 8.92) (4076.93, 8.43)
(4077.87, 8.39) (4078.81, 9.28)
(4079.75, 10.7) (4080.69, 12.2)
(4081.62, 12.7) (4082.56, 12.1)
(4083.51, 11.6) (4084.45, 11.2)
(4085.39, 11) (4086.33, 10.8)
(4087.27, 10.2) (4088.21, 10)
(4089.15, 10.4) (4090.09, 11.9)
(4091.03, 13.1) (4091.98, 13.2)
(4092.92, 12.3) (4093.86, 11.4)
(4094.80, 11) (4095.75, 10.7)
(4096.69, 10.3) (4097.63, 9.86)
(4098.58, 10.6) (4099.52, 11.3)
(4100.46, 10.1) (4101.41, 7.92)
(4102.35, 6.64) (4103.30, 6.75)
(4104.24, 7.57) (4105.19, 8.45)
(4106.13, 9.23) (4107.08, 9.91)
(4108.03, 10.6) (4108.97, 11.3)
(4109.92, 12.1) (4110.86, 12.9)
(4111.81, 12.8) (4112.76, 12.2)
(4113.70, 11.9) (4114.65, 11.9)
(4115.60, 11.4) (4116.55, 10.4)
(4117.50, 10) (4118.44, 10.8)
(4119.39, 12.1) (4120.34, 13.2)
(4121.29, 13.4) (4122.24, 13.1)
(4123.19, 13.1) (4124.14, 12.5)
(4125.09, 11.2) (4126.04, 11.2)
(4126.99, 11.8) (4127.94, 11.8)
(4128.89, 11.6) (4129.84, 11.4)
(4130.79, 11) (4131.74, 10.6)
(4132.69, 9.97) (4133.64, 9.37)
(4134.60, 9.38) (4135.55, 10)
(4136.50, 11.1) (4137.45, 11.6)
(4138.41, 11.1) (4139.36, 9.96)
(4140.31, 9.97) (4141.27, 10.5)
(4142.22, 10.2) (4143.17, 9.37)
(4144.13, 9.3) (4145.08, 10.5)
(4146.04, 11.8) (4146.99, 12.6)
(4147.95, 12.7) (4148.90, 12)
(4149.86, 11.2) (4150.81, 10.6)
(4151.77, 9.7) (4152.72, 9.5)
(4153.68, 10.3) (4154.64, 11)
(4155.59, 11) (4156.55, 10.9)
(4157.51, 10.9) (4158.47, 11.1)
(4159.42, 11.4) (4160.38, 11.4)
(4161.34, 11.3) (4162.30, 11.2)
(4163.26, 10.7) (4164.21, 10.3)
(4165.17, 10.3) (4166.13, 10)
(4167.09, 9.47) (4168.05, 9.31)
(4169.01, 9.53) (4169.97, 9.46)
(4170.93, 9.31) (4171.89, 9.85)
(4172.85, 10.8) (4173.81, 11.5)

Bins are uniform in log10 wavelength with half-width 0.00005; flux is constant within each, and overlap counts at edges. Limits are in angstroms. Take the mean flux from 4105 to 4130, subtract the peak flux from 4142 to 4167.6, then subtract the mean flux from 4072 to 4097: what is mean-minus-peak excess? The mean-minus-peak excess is -12.0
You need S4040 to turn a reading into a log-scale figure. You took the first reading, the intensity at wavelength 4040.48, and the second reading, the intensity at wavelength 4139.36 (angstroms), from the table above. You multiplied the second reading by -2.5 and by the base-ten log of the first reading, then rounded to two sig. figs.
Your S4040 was -27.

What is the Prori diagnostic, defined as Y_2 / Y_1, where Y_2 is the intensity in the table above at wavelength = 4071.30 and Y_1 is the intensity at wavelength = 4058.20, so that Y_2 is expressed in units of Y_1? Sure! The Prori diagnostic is 1.05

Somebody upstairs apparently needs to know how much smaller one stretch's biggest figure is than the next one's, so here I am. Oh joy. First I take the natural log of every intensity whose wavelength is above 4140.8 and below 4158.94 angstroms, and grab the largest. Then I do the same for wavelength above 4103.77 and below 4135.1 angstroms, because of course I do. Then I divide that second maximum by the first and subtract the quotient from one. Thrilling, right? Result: -0.02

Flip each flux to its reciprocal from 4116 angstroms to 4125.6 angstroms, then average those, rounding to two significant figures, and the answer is 0.084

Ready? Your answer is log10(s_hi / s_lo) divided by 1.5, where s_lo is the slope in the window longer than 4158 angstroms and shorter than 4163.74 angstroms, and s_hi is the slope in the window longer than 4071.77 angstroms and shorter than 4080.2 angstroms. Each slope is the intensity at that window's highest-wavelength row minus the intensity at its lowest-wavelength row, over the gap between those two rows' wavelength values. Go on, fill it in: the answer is -0.3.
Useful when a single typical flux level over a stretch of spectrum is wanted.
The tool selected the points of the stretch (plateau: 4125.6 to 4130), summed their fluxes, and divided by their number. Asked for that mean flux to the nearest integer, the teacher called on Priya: 12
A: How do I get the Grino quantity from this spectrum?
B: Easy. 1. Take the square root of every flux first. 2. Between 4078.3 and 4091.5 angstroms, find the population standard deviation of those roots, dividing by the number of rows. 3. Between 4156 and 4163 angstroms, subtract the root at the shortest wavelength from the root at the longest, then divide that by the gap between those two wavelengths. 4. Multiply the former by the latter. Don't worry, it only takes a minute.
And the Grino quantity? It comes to 0.0012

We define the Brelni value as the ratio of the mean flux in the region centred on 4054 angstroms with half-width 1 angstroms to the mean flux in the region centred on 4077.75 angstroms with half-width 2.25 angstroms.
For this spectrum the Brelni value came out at 1.2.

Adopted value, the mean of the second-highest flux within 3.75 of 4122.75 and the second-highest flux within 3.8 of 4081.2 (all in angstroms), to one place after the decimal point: 12.7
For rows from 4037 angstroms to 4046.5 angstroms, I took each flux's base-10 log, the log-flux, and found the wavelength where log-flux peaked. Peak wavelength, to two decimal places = 4038.62 angstroms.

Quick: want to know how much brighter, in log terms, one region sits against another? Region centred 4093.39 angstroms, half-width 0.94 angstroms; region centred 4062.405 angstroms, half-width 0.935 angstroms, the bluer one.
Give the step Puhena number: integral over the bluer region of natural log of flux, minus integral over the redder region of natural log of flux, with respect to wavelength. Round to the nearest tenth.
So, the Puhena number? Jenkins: -0.5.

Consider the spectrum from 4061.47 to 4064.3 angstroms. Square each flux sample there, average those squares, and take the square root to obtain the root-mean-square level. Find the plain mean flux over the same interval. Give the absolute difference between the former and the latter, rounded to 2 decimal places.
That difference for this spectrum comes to 0.13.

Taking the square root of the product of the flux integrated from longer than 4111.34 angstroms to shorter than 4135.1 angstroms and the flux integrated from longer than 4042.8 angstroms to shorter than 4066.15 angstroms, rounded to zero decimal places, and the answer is 248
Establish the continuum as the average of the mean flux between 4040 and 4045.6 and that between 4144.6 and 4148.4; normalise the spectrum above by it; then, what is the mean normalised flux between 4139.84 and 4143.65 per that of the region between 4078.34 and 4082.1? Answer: 0.89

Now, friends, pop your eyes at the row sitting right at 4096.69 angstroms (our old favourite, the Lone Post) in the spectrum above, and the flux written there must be 10.3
